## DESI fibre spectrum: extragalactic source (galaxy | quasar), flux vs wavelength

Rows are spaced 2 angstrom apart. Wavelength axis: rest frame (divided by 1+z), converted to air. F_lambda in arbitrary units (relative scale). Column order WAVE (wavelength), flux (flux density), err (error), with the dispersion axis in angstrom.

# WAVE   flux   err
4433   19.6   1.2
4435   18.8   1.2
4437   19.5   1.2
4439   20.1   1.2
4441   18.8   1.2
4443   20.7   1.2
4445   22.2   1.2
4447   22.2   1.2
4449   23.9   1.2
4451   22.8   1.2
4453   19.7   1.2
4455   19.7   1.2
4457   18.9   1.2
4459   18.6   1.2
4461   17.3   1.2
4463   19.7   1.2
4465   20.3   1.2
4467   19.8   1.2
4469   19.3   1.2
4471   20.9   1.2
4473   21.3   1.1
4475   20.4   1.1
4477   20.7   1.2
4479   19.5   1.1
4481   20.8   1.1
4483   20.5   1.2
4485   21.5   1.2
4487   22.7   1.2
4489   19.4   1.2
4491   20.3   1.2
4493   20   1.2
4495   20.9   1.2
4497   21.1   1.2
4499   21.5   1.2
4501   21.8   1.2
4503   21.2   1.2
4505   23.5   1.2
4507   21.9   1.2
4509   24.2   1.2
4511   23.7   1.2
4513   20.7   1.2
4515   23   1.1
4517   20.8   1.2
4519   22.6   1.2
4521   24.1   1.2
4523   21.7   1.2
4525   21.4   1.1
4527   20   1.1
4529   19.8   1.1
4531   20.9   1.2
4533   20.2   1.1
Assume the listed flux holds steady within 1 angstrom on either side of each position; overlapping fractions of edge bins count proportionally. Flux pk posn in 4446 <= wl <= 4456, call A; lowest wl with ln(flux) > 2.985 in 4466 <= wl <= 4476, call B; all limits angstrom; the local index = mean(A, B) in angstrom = 4458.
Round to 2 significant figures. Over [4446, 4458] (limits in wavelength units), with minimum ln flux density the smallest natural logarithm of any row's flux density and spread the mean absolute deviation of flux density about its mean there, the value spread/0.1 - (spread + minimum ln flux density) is 13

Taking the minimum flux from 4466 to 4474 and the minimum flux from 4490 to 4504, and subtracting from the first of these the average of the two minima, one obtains -0.35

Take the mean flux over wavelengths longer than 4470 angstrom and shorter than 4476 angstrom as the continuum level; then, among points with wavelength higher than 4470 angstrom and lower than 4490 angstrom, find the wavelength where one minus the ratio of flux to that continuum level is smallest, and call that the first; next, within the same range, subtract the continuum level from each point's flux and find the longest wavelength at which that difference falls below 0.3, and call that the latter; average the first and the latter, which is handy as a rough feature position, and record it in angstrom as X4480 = 4488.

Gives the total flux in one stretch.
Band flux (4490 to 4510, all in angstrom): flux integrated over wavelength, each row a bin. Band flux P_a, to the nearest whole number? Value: 433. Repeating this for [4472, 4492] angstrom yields 414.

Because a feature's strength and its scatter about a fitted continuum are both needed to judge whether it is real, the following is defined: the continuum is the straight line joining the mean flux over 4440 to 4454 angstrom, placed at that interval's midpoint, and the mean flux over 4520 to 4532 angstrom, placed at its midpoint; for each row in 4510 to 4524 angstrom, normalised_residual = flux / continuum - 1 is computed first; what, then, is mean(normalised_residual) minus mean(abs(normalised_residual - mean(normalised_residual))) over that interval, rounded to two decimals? 0.00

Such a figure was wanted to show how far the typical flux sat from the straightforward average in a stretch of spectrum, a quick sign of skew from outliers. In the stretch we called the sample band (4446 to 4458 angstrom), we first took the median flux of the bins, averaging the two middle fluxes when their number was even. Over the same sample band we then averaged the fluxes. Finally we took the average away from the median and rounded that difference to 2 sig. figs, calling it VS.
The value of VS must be -0.25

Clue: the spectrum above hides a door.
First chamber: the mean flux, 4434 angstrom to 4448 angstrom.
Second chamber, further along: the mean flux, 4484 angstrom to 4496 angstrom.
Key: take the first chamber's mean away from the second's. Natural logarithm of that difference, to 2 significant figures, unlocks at -0.75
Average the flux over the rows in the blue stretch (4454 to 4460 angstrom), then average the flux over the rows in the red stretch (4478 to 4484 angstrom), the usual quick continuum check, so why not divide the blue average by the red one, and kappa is 0.94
